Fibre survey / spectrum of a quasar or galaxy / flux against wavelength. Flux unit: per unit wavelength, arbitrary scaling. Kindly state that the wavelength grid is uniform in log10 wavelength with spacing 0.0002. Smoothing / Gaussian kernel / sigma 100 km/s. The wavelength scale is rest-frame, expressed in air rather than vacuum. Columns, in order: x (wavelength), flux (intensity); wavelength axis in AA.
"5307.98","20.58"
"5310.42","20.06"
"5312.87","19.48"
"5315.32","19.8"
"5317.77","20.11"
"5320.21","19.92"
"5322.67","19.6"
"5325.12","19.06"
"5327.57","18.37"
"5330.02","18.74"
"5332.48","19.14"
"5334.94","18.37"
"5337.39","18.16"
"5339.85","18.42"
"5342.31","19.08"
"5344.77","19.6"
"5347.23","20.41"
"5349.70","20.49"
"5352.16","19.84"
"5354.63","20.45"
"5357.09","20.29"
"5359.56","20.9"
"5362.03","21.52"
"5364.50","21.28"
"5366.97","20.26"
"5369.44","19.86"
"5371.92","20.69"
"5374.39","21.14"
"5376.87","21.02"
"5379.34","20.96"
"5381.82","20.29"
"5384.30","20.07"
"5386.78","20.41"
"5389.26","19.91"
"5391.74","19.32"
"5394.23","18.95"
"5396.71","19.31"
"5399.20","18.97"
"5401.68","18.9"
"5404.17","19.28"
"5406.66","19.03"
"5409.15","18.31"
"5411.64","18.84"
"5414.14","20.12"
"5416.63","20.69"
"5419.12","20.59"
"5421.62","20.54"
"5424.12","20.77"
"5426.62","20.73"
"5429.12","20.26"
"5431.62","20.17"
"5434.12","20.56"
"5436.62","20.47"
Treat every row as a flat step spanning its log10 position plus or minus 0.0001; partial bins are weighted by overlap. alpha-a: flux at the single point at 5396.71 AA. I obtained 19.31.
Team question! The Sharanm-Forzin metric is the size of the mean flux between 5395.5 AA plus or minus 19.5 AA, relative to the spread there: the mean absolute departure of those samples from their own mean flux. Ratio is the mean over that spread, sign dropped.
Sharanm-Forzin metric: 28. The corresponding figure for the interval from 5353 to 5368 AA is 46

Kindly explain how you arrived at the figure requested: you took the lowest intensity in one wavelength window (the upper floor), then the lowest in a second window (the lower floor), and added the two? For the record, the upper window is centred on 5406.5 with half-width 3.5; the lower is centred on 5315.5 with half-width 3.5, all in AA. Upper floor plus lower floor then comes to 37.8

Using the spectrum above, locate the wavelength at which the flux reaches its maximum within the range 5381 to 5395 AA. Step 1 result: 5386.78 AA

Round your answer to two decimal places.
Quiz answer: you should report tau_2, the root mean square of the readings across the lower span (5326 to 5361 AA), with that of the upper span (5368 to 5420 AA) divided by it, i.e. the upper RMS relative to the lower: 1.02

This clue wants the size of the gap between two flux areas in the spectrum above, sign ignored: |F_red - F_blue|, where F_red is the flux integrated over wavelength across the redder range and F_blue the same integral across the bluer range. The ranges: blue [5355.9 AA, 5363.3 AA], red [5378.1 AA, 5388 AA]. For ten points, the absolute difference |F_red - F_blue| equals 48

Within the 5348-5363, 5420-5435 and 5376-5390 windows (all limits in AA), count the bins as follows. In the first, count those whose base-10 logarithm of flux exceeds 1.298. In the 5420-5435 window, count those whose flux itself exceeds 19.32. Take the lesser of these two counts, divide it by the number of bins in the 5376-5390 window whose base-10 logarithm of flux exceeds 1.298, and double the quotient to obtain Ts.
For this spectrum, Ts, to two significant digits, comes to 1.7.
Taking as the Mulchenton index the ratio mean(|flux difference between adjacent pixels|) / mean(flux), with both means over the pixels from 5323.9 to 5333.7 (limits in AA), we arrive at 0.0258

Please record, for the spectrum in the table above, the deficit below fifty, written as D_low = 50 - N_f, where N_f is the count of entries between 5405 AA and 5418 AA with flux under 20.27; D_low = 46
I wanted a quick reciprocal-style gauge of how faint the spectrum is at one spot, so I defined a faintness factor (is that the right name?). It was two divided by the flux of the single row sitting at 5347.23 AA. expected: 0.098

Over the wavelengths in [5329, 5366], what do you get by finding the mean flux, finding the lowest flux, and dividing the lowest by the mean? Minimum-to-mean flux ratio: 0.918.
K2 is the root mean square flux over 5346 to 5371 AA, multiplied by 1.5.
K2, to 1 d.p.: 30.8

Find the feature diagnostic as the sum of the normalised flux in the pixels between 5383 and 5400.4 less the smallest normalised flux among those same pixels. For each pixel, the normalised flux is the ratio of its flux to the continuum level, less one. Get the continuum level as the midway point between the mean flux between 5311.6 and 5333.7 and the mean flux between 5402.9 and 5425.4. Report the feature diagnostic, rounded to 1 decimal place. 0.0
